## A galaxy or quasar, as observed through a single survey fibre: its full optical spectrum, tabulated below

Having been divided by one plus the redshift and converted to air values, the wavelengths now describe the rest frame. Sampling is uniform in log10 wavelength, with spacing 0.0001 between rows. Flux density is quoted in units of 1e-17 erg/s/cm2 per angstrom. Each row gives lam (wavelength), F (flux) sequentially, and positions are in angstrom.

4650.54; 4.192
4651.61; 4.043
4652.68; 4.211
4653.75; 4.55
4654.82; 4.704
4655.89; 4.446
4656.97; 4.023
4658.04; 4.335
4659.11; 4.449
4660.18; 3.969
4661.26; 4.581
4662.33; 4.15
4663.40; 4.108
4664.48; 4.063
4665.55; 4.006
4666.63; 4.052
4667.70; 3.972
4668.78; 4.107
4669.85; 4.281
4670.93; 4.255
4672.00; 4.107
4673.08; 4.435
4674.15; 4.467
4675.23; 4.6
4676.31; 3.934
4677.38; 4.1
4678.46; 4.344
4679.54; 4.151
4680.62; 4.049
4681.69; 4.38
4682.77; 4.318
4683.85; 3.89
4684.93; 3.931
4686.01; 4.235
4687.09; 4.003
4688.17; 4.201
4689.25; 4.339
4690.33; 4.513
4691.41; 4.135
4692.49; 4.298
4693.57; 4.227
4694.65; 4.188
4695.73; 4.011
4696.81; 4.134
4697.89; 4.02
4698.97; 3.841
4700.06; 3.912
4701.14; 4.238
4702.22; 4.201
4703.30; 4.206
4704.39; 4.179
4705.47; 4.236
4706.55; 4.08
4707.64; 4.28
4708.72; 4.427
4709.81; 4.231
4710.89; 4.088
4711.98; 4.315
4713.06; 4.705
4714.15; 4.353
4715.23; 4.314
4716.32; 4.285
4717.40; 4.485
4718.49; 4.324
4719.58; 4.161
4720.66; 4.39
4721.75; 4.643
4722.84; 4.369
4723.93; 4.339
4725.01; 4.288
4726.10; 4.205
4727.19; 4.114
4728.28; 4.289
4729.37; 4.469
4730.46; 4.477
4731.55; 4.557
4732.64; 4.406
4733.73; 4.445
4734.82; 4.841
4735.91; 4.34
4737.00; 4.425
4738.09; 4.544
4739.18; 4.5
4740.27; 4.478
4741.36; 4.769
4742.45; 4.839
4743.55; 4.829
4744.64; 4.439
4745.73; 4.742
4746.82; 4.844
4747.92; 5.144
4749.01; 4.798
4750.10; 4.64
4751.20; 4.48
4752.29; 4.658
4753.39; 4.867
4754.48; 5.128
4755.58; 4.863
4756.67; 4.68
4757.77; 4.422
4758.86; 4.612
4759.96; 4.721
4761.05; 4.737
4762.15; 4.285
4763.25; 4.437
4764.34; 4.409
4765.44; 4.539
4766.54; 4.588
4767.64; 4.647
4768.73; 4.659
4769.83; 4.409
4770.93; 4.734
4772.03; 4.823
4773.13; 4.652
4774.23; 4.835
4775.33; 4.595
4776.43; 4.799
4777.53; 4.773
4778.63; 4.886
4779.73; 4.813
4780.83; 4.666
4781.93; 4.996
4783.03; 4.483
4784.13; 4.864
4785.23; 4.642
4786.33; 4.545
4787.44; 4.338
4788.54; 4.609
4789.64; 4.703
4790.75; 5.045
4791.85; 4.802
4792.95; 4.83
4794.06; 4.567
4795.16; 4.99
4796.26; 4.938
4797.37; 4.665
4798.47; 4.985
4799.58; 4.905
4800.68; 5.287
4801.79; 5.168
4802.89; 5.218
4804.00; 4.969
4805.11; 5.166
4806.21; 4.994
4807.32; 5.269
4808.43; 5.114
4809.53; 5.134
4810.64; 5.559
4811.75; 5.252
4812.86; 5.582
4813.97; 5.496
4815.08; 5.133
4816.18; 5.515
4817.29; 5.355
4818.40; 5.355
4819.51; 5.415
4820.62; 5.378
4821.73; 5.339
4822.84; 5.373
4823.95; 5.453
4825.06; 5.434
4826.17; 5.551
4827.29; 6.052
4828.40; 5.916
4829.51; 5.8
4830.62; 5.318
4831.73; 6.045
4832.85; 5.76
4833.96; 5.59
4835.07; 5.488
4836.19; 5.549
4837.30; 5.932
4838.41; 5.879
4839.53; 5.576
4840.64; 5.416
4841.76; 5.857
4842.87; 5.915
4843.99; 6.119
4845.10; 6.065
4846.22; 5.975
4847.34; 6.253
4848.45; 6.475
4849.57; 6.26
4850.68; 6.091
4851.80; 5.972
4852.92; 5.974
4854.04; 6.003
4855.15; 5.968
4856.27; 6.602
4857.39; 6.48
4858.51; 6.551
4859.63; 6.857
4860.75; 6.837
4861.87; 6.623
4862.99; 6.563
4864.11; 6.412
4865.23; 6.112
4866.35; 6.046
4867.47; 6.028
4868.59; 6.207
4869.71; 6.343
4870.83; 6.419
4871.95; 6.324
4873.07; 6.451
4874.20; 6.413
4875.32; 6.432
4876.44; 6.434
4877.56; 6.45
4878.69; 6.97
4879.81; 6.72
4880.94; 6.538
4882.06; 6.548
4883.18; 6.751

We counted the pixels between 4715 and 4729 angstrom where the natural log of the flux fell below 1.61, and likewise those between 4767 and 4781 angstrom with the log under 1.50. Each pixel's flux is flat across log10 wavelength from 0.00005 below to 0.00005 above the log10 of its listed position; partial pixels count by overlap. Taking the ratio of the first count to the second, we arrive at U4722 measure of 13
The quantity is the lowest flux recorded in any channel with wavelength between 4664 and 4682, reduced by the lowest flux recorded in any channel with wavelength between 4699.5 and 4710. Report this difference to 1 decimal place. 0.0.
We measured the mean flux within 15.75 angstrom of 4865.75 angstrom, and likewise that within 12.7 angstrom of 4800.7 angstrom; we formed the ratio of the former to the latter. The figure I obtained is 1.27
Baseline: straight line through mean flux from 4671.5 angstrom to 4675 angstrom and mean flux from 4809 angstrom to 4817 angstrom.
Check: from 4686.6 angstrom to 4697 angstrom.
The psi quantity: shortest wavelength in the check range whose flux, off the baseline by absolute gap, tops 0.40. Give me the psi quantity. 4687.09 angstrom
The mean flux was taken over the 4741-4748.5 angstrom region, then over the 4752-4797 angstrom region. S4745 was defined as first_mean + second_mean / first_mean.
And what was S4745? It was 5.78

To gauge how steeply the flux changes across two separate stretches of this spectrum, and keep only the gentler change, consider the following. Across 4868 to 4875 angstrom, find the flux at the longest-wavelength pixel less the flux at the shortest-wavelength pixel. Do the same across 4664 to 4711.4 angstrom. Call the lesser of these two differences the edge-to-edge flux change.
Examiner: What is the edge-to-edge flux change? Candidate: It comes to 0.0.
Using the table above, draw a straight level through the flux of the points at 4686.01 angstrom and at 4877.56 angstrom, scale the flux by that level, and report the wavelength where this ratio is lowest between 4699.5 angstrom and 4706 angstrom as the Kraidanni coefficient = 4700.06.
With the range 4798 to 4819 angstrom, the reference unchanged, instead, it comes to 4799.58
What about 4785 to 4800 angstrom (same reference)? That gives 4787.44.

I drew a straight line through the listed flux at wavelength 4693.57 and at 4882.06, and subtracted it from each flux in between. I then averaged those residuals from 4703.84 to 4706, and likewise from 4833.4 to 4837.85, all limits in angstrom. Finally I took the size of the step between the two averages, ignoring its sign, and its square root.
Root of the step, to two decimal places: 0.42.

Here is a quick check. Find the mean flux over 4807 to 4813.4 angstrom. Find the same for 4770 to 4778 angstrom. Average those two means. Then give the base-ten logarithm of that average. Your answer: 0.70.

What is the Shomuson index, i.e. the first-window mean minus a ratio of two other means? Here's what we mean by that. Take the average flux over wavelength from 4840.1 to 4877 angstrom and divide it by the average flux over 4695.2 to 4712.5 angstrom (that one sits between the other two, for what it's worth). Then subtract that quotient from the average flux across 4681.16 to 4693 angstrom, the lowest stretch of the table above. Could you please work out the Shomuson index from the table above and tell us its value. 2.7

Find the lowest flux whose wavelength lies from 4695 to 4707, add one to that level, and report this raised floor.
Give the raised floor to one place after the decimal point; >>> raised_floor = 4.8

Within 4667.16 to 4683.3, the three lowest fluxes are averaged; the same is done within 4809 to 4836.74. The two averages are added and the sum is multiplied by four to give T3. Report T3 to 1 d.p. 36.6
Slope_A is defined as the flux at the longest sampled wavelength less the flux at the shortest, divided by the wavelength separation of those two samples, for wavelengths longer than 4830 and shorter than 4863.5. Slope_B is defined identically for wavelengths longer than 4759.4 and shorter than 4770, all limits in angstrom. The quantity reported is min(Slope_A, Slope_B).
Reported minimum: -0.032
